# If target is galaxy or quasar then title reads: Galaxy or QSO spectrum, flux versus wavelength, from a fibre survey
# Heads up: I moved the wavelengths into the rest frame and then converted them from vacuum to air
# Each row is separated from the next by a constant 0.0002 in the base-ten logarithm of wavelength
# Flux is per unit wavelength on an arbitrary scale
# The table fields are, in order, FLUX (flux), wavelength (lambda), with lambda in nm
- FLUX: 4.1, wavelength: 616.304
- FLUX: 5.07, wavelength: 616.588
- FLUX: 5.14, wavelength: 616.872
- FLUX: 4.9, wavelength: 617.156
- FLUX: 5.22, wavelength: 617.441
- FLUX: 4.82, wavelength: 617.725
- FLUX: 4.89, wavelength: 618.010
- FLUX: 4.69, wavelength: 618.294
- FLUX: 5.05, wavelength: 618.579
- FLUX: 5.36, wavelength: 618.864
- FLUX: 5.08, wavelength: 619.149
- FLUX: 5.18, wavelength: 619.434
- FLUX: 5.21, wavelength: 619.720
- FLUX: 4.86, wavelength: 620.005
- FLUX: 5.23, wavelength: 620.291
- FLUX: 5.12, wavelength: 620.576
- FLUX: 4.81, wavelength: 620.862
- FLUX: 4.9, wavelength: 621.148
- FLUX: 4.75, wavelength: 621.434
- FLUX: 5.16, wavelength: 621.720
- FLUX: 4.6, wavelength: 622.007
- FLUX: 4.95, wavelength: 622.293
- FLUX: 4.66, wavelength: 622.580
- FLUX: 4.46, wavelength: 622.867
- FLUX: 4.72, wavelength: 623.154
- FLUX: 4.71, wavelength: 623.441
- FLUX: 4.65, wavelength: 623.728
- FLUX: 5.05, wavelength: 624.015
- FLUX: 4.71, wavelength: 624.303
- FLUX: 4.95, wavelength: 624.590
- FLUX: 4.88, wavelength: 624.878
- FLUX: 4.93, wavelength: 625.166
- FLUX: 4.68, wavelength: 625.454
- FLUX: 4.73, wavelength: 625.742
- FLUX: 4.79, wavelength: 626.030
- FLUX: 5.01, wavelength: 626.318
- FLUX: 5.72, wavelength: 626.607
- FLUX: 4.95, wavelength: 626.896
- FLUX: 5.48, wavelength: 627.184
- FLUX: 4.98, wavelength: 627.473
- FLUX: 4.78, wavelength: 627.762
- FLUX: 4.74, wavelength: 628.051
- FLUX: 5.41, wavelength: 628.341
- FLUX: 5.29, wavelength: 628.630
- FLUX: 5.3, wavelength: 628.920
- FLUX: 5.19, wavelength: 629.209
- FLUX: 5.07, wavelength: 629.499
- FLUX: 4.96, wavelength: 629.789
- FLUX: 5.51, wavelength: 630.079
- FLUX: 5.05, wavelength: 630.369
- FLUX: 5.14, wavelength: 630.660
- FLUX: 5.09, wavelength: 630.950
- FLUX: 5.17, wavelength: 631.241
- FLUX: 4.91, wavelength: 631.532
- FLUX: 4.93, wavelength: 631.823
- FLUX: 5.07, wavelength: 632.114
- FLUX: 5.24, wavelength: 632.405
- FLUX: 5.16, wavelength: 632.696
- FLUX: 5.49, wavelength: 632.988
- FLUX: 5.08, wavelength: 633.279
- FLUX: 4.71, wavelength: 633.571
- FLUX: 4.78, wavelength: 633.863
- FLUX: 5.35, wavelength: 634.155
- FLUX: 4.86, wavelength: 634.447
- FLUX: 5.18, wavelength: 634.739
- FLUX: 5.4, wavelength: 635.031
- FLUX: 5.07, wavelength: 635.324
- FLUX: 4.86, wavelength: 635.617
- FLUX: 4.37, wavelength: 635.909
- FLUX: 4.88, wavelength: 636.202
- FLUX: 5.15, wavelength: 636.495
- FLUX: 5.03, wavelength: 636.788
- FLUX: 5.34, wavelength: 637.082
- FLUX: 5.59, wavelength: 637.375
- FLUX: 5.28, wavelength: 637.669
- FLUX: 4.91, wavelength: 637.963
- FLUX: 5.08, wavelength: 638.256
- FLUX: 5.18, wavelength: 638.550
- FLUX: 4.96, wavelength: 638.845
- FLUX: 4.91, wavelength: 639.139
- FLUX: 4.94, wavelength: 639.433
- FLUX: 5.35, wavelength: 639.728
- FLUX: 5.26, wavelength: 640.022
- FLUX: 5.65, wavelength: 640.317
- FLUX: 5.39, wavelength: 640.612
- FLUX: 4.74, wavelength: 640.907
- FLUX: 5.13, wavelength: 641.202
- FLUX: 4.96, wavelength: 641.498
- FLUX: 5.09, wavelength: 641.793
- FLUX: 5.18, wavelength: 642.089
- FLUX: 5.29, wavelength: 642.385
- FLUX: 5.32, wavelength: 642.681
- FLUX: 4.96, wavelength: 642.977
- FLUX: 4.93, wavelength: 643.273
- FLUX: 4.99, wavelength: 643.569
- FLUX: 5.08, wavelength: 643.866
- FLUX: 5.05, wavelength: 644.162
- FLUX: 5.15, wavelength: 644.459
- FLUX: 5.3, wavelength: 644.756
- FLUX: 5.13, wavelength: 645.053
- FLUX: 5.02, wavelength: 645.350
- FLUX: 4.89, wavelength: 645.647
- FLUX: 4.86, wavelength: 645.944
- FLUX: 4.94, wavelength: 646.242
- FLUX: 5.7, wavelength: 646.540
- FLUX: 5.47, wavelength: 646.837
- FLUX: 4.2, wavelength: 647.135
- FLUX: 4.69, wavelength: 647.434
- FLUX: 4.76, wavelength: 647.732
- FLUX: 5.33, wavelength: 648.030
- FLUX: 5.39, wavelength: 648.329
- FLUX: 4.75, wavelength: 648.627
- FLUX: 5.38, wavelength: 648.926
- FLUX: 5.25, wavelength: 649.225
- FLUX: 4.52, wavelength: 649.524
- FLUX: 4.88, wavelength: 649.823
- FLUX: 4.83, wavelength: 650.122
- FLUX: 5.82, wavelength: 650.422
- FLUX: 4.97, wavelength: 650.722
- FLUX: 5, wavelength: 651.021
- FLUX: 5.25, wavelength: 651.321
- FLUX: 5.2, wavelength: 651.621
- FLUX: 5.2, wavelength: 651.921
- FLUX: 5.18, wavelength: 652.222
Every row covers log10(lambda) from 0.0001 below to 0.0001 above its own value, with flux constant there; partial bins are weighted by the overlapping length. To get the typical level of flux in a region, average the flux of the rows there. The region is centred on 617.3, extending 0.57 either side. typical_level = 5.02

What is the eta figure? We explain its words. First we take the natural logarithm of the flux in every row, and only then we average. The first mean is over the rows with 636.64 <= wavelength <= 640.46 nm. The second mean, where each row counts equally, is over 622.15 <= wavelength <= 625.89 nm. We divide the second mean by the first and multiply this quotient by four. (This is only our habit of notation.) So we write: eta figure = 3.80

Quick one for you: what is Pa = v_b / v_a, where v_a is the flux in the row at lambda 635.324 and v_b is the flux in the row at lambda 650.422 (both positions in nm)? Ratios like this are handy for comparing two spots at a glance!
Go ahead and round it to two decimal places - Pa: 1.15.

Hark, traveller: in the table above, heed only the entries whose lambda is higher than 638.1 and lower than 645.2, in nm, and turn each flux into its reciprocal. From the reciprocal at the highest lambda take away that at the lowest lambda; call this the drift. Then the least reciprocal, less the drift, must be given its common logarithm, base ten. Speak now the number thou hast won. -0.747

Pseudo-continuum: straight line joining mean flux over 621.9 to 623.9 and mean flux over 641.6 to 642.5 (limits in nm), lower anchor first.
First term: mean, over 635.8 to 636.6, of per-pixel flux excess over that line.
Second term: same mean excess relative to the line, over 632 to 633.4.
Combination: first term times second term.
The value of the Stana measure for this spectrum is -0.062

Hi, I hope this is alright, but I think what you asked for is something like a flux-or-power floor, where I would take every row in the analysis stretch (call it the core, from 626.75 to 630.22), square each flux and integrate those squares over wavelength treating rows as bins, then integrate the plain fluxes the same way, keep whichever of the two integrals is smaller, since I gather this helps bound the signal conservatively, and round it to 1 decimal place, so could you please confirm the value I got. 17.8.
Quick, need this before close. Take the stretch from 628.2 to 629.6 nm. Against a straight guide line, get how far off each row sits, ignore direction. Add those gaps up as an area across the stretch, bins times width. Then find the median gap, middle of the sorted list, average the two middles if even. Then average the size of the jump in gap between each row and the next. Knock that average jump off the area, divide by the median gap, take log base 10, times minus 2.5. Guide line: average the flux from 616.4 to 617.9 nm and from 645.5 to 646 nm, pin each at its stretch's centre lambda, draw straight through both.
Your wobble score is 0.0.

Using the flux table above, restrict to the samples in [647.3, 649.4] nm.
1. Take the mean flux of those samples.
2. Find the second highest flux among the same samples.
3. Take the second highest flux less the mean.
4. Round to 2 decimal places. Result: 0.30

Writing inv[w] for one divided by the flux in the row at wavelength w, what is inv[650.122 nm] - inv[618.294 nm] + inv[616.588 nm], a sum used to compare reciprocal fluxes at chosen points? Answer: 0.191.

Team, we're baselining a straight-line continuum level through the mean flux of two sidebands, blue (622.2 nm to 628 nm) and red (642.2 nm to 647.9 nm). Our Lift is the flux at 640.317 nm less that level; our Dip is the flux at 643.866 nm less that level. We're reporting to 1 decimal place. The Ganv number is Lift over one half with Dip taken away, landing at 1.4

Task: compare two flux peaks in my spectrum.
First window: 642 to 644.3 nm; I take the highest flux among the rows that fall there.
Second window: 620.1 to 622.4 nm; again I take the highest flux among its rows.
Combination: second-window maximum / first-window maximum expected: 0.98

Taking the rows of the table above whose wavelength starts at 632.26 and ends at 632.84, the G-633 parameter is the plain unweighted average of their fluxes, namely 5.20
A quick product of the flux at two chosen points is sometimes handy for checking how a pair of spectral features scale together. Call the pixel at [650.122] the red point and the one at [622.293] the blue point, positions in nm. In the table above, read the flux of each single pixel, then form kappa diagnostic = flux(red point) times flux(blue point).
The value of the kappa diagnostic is 23.9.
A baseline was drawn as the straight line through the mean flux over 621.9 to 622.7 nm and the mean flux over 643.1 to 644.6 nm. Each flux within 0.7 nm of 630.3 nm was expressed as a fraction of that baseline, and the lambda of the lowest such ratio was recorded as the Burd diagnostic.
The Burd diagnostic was 629.789 nm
